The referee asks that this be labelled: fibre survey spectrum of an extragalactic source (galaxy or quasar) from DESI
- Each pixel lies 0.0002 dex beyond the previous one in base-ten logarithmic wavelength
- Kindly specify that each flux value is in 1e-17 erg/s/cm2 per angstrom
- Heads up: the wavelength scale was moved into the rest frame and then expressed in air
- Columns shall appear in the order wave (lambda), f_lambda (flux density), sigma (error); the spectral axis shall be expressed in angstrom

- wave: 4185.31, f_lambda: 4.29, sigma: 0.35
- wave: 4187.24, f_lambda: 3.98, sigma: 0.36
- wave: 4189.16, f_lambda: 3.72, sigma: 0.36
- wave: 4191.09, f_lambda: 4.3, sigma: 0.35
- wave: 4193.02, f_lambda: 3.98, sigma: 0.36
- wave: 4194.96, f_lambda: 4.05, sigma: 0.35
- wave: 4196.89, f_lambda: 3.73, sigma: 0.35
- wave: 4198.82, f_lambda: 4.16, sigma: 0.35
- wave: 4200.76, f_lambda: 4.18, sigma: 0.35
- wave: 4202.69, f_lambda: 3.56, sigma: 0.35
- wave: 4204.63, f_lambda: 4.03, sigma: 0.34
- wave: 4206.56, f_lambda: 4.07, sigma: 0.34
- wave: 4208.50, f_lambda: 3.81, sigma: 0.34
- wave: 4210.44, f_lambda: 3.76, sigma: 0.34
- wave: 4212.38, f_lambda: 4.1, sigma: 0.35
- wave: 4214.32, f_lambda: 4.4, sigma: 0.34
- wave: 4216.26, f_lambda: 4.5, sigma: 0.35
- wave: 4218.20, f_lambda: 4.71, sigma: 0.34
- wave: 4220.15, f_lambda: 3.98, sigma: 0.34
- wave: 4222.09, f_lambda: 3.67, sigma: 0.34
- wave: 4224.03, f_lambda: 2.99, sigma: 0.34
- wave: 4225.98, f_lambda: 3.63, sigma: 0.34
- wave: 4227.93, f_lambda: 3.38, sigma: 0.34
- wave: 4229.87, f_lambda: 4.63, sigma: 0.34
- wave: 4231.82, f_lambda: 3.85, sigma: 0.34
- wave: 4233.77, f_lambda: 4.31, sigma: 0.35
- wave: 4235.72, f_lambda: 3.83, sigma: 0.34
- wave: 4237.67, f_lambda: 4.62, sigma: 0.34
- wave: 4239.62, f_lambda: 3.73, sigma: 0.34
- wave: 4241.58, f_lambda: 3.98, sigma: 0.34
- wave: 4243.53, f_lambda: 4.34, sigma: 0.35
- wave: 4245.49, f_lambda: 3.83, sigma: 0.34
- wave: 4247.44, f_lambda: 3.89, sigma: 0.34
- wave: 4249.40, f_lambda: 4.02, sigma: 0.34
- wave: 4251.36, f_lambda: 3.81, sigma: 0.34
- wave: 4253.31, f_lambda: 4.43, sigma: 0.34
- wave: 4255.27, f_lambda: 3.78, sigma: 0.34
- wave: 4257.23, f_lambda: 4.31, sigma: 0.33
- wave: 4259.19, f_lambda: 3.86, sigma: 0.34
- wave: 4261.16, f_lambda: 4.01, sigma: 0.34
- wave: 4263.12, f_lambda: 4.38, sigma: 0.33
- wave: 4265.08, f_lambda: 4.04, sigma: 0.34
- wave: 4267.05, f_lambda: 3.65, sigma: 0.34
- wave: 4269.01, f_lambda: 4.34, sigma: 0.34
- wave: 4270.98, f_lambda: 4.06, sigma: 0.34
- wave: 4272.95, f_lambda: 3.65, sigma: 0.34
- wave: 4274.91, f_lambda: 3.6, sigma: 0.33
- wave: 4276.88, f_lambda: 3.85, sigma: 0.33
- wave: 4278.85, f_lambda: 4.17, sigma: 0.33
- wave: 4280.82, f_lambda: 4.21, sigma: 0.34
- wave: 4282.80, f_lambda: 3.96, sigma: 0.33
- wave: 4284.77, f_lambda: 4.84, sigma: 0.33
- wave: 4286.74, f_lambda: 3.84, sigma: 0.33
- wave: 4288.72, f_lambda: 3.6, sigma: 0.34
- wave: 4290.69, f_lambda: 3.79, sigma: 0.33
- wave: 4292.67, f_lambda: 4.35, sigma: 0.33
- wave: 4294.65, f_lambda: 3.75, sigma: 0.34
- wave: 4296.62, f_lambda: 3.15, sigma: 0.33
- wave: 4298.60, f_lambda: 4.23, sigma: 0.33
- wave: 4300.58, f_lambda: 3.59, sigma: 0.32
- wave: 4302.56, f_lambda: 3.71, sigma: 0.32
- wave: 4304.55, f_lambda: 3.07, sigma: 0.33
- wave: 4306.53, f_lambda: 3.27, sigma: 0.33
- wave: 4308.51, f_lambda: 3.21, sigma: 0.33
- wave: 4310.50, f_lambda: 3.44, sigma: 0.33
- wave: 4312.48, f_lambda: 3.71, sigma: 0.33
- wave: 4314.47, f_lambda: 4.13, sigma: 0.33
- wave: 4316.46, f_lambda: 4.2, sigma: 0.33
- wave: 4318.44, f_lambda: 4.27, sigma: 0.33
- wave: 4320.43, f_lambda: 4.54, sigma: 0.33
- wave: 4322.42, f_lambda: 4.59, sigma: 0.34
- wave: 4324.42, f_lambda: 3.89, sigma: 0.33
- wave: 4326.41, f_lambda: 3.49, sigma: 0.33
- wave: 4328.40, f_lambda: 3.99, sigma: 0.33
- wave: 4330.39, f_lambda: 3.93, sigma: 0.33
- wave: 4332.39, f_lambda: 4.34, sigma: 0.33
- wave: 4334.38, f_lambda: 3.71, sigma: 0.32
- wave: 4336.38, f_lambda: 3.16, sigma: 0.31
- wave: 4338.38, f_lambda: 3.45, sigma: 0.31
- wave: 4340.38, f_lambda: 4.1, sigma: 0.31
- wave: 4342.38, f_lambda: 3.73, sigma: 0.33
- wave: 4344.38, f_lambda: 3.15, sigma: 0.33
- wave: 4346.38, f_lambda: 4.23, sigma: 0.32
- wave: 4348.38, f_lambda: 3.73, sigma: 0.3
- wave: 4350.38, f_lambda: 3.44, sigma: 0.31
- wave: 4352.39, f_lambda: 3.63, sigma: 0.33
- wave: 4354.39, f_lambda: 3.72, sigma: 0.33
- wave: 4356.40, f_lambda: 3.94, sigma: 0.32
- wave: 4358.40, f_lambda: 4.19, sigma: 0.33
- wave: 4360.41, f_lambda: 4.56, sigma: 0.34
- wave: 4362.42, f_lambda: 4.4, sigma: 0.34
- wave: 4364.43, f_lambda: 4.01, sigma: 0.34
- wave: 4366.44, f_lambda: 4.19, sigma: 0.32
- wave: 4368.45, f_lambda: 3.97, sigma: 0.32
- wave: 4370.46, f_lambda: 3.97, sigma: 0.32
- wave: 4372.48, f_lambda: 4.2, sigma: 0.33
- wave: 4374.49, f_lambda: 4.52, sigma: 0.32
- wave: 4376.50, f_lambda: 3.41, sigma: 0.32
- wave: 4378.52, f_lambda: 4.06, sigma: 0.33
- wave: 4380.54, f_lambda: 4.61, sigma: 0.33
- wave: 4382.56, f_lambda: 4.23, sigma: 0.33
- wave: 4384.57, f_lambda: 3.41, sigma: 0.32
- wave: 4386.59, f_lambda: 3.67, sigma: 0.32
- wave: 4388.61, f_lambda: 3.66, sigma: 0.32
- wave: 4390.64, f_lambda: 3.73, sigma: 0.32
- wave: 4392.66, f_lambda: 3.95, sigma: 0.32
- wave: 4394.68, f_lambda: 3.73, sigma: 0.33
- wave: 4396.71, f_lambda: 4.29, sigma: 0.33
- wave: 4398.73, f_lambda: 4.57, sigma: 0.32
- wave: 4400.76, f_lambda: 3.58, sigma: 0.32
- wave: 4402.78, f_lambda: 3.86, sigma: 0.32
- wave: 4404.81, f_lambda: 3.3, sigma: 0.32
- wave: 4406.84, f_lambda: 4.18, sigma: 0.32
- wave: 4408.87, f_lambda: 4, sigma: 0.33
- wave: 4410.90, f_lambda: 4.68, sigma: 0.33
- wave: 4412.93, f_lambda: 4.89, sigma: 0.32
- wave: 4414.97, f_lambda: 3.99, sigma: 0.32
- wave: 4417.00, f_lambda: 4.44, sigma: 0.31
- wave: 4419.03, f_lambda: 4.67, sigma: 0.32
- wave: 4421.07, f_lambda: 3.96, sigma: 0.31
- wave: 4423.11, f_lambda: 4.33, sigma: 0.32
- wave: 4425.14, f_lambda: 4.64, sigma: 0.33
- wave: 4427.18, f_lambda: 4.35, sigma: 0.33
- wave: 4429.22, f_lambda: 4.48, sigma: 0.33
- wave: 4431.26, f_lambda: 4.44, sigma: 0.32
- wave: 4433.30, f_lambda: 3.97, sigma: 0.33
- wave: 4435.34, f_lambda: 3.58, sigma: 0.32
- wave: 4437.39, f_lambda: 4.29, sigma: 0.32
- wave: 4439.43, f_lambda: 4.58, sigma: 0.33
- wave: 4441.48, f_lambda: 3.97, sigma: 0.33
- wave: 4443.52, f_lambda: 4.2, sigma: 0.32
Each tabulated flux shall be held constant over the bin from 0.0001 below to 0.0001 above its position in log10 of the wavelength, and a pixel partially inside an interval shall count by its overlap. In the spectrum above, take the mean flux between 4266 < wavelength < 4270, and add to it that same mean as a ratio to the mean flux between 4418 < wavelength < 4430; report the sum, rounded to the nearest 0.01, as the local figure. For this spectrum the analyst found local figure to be 4.90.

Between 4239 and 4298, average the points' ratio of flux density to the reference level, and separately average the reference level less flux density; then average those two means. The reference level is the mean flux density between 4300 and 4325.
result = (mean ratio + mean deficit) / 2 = 0.442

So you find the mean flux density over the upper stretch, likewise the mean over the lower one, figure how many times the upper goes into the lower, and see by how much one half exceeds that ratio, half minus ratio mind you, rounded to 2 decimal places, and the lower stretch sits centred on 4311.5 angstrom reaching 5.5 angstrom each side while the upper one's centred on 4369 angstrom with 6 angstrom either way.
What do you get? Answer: -0.38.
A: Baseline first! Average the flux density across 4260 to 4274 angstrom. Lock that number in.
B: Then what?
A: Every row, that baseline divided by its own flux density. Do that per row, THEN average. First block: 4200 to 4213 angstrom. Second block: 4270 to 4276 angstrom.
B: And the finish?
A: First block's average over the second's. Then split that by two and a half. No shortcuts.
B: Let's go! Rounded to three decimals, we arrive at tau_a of 0.384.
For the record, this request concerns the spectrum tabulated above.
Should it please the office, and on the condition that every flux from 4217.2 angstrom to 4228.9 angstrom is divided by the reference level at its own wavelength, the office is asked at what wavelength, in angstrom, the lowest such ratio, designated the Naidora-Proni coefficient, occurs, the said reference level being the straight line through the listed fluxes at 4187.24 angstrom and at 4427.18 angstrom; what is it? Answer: 4224.03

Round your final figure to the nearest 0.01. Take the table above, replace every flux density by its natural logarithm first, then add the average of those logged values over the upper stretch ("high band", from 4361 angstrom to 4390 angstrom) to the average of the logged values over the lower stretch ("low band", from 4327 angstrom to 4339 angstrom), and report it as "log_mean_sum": 2.71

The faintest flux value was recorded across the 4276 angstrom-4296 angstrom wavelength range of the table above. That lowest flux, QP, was 3.6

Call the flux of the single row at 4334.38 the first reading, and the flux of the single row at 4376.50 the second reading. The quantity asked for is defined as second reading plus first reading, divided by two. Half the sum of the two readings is 3.56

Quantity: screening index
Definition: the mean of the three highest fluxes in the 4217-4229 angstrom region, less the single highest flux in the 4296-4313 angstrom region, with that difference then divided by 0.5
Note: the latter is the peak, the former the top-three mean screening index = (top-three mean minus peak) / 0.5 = -0.22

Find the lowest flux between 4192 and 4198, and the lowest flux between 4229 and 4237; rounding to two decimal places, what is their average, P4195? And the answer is 3.78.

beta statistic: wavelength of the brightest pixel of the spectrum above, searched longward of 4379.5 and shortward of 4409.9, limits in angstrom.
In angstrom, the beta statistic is 4380.54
